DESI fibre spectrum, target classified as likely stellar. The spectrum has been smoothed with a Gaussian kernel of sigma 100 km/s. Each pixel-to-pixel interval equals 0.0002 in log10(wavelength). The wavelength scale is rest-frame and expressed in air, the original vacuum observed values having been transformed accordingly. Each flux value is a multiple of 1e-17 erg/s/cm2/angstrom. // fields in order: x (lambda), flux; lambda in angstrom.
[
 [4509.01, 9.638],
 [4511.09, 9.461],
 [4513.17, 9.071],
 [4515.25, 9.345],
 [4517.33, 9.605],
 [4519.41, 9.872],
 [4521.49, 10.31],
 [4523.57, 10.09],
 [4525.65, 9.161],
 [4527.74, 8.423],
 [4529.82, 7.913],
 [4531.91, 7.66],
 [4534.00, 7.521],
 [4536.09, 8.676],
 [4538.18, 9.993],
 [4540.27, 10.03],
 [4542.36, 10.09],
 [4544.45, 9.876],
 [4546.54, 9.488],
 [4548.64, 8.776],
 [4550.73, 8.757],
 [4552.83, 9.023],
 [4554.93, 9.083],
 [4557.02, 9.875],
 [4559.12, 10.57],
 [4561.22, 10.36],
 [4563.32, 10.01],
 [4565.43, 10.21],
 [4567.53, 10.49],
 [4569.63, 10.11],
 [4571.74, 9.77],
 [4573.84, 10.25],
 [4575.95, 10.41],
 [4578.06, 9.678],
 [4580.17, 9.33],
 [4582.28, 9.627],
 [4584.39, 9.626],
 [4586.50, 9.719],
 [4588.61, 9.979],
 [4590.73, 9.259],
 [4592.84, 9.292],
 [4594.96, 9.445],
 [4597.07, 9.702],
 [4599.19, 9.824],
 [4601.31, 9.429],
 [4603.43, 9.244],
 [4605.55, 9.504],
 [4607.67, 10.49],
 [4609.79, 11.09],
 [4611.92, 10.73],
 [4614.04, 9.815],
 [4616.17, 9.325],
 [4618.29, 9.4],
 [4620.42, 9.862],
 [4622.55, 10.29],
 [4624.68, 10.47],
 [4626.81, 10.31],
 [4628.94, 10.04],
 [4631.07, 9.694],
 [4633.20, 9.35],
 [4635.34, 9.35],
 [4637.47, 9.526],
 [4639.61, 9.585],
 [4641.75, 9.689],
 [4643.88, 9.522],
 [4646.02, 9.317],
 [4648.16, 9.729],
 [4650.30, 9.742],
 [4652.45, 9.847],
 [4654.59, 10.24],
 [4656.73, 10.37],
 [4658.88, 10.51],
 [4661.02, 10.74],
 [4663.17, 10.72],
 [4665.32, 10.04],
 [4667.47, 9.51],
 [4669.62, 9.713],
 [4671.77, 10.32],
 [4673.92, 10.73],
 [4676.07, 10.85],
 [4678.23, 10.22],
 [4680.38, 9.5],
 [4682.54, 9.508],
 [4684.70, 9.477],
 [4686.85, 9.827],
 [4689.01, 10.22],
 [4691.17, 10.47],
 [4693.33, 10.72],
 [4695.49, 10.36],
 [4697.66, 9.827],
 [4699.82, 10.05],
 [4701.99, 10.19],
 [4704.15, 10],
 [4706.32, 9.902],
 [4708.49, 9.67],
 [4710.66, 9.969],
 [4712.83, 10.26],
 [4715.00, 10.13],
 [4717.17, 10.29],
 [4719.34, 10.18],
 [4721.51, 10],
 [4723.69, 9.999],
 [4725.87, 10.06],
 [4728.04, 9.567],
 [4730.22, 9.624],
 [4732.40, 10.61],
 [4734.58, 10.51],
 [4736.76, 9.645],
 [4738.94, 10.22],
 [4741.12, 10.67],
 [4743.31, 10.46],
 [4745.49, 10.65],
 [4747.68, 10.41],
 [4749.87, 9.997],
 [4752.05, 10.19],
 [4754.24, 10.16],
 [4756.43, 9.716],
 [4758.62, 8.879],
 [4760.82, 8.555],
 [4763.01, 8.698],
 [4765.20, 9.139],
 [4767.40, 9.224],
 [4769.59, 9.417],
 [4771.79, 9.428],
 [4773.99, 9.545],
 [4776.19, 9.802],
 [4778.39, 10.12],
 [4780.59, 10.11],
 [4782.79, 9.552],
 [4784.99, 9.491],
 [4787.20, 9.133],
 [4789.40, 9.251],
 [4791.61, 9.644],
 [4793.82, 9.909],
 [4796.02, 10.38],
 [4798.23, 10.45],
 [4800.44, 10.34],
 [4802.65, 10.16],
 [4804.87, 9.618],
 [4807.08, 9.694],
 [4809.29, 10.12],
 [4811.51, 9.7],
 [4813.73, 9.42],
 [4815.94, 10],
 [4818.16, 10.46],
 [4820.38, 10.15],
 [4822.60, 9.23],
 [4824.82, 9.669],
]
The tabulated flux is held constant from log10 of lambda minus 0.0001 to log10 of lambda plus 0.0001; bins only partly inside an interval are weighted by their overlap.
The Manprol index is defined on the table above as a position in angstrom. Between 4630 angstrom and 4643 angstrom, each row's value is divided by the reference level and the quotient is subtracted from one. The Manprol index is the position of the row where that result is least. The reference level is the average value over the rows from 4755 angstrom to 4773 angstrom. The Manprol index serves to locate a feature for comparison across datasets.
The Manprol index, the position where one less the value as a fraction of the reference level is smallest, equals 4631.07 angstrom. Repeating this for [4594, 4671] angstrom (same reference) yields 4609.79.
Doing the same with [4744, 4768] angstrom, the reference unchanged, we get 4745.49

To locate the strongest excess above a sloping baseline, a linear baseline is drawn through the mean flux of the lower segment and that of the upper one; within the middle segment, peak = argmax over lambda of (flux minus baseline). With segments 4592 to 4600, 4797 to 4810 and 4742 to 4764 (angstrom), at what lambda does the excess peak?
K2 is 4745.49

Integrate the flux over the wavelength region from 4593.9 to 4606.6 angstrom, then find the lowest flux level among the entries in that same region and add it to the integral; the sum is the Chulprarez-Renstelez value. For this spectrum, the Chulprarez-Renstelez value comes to 130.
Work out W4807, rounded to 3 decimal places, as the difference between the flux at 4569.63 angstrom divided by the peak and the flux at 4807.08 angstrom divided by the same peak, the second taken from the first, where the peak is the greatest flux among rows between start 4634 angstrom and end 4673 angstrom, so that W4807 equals 0.039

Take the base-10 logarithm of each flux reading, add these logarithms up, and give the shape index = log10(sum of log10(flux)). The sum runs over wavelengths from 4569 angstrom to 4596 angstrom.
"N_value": 1.1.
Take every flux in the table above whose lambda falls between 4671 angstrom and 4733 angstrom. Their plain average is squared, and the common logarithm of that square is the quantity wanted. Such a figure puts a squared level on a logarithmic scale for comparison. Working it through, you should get 2.01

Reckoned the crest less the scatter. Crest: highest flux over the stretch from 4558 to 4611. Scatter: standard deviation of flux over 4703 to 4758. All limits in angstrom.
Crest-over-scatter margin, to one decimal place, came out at 10.8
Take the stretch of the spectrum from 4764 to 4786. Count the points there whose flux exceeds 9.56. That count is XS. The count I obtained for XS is 3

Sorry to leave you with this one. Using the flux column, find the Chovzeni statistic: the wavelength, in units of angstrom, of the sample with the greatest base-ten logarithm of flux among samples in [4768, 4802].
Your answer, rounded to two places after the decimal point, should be 4798.23 angstrom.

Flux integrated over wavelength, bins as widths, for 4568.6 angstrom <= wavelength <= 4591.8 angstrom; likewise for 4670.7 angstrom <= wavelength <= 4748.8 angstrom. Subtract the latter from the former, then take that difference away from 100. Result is 665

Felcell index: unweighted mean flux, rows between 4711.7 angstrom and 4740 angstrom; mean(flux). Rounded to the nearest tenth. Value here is 10.1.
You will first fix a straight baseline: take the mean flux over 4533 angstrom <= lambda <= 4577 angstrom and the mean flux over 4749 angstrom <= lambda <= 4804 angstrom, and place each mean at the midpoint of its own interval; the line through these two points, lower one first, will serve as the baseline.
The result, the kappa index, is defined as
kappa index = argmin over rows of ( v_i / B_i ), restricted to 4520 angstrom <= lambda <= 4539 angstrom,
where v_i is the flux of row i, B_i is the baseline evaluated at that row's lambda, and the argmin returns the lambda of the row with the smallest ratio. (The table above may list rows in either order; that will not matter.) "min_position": 4534.00 angstrom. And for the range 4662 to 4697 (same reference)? 4684.70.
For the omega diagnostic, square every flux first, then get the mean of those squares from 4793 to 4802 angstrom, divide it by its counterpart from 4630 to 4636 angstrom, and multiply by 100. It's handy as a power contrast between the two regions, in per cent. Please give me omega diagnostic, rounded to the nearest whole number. 118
